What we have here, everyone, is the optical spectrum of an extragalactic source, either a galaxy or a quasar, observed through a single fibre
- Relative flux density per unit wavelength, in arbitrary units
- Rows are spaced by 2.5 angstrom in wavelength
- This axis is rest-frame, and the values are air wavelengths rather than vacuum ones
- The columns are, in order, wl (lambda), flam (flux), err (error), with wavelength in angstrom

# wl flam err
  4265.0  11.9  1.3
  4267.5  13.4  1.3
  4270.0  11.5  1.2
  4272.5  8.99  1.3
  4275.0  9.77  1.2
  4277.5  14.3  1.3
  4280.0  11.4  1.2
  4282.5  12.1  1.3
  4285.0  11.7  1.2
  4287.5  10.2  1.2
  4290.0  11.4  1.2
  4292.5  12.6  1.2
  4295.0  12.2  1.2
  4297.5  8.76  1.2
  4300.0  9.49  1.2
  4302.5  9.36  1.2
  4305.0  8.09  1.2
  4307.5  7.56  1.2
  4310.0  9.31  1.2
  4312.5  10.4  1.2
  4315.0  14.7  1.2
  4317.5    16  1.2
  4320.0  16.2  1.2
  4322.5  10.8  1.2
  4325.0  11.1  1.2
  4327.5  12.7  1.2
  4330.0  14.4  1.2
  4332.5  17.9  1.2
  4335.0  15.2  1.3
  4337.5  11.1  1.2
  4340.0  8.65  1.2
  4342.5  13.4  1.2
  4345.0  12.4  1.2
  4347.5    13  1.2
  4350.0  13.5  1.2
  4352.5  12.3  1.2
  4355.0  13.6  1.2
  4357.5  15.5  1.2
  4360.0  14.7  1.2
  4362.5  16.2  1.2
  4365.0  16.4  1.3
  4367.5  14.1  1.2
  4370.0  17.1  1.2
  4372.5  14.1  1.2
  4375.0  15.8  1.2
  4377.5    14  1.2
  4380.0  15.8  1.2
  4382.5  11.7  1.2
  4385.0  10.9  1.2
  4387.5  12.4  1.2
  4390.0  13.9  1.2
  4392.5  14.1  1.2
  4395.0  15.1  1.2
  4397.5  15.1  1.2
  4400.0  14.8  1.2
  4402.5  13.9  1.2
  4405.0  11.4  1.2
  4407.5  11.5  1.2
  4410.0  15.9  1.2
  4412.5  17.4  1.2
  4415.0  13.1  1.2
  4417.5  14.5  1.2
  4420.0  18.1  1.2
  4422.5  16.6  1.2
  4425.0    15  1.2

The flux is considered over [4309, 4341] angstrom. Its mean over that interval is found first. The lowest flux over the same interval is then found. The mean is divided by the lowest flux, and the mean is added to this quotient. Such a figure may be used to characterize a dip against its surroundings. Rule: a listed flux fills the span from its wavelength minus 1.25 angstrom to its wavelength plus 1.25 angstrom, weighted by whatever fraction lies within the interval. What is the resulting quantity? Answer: 14.5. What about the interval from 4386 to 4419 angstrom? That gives 15.3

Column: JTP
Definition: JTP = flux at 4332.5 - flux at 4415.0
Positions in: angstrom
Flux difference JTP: 5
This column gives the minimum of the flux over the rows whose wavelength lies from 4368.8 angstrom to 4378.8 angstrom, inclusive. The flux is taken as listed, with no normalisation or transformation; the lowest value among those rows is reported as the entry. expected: 14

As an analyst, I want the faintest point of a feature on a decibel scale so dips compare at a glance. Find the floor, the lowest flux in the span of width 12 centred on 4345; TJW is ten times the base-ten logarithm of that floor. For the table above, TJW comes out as 9.4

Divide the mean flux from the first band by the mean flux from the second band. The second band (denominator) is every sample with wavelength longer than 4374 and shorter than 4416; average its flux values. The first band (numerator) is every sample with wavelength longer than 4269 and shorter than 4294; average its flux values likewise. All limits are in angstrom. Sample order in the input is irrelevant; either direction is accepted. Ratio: 0.82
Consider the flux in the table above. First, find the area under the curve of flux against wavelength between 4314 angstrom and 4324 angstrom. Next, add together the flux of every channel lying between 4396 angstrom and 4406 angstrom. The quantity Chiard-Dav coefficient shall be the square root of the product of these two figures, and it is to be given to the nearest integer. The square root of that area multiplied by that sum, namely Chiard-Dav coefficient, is 89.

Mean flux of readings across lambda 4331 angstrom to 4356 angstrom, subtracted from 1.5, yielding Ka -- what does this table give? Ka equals -11.6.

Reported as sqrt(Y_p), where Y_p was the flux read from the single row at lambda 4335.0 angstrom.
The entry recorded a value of 3.9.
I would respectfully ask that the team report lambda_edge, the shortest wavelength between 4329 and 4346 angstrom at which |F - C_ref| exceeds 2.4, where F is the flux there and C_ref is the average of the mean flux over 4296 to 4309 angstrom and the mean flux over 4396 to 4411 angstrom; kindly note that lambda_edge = 4330.0 angstrom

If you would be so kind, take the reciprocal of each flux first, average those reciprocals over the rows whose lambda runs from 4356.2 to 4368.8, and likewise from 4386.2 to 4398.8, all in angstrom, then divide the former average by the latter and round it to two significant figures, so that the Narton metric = 0.92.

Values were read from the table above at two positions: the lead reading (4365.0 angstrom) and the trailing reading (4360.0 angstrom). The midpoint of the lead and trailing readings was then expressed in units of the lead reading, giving 0.948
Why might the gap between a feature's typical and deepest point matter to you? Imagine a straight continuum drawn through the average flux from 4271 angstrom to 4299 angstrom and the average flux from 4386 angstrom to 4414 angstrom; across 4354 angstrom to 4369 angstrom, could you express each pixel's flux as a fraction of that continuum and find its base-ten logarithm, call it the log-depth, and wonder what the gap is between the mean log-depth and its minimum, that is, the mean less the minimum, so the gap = 0.04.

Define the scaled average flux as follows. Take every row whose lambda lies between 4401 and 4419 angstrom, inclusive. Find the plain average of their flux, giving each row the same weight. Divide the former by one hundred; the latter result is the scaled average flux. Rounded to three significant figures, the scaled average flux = 0.140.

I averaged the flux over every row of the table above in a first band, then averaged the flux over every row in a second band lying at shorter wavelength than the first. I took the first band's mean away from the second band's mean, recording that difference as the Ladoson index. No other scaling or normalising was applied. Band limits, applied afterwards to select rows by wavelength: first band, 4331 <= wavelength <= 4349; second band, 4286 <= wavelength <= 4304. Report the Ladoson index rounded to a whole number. -3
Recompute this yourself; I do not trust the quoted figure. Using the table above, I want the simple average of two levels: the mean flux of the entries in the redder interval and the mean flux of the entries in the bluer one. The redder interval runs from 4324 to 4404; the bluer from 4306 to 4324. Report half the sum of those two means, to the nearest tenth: 13.0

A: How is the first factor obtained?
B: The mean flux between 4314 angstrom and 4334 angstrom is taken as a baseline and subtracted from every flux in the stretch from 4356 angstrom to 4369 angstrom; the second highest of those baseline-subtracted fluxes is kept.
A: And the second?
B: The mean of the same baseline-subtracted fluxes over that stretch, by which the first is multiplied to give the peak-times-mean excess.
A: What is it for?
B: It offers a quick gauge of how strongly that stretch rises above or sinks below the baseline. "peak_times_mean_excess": 2.3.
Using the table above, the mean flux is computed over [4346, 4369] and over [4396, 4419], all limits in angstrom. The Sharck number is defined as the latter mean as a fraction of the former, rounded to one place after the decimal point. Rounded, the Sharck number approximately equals 1.0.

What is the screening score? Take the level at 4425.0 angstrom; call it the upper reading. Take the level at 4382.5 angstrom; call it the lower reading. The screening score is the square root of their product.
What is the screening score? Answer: 13.2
